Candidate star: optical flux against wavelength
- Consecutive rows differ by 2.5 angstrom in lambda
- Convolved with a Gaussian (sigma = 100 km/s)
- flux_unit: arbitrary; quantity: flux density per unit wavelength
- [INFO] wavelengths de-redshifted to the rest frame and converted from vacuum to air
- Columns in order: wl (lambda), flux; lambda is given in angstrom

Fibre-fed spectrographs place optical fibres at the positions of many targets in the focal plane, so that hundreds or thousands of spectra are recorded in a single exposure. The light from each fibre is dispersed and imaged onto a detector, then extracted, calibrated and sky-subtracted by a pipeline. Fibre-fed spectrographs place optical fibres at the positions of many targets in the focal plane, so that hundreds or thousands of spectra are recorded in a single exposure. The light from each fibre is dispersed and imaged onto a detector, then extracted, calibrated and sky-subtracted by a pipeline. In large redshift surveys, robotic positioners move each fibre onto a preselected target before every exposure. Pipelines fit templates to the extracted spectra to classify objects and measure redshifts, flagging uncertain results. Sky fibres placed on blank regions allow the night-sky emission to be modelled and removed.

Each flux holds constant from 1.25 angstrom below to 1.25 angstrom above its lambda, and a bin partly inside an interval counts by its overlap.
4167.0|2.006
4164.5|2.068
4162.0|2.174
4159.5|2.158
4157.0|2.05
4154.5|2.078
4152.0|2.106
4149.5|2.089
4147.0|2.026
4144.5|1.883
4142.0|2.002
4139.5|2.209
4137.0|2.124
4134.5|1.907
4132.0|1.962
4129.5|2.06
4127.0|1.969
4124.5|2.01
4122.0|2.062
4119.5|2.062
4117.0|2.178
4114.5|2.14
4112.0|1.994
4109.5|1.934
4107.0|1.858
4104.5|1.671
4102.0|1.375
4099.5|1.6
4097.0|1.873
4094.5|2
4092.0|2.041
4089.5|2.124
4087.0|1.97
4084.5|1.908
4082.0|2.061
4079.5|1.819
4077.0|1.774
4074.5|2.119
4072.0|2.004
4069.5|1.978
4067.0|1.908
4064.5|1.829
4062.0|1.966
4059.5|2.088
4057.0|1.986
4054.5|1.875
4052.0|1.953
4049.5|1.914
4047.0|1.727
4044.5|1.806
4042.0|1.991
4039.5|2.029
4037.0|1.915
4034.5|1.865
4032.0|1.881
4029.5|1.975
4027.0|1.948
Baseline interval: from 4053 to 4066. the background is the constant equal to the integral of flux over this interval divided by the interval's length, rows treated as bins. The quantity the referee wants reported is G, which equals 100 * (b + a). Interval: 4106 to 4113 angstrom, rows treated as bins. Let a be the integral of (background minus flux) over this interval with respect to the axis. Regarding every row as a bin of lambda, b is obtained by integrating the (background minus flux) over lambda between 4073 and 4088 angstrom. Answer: 22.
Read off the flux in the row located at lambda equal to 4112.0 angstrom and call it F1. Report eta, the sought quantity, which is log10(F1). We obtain 0.300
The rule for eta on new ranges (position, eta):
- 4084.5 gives 0.281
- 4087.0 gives 0.294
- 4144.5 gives 0.275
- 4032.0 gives 0.274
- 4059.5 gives 0.320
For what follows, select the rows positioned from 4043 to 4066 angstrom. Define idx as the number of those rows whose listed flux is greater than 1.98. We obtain 2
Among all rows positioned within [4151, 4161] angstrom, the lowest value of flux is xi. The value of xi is 2.05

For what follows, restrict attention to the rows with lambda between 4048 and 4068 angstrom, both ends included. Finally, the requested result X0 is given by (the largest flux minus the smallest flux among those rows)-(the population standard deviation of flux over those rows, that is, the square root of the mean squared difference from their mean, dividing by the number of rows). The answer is 0.186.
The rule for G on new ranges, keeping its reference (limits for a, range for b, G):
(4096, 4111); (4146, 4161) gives 133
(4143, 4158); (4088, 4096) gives -214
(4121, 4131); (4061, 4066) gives -48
